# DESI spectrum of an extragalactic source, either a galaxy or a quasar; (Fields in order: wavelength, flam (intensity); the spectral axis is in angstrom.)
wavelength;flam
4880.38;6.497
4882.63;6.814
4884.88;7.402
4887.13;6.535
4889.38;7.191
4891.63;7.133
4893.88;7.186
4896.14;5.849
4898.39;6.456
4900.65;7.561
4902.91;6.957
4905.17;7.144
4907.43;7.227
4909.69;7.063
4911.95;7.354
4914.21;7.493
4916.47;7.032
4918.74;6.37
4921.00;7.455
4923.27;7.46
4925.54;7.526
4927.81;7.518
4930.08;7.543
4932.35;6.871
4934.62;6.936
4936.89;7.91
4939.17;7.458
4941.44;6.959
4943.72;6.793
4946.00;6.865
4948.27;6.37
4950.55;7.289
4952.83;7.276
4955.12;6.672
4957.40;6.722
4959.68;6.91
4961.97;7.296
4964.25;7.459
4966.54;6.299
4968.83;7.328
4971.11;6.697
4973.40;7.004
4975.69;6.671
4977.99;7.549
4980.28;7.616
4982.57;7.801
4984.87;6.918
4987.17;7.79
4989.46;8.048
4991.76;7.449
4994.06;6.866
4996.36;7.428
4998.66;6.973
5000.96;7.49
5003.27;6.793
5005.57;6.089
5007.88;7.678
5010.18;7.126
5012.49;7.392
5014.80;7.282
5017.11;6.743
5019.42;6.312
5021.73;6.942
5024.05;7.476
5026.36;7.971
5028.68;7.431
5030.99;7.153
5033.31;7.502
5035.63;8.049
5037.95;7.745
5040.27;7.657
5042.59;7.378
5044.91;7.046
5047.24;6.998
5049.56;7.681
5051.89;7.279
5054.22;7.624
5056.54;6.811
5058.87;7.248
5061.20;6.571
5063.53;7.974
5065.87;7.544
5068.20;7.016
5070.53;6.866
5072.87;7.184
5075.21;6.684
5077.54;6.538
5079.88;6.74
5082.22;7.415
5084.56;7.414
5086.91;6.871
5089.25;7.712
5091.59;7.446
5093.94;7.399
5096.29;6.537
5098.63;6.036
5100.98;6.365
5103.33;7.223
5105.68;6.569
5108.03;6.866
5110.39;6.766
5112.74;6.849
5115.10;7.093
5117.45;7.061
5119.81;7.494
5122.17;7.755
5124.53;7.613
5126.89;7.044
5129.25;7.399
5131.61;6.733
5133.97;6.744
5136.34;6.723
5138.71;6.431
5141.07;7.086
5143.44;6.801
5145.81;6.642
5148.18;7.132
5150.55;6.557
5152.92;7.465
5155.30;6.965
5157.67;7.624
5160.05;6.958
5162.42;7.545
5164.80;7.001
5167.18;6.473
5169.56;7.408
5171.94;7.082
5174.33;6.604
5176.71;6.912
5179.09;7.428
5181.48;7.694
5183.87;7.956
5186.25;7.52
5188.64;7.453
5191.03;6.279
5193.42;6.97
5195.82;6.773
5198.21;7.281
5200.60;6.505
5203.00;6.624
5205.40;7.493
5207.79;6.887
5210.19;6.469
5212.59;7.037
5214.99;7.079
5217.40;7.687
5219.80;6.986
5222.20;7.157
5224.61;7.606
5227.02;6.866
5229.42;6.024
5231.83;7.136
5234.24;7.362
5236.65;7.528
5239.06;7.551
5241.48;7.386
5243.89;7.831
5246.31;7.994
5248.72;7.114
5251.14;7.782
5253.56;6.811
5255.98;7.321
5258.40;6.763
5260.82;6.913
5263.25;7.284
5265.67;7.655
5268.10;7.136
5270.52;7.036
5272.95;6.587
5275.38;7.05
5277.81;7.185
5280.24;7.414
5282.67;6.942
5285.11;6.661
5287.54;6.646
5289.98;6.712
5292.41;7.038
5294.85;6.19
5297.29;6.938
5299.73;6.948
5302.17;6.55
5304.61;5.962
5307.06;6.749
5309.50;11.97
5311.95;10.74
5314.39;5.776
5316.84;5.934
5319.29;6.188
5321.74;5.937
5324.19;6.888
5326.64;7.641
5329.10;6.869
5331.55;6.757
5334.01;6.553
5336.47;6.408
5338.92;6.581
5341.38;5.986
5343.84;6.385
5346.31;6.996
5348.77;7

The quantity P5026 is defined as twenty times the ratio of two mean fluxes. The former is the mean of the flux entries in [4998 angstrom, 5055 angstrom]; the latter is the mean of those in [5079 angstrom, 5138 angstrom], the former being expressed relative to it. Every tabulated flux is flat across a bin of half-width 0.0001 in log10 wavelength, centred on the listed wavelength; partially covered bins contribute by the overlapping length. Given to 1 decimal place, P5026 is 20.7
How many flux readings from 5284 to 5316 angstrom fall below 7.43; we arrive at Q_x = 11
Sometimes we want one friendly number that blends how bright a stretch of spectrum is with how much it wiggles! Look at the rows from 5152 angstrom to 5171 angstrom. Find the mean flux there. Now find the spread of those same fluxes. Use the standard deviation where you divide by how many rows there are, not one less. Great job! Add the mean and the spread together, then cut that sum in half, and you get 3.77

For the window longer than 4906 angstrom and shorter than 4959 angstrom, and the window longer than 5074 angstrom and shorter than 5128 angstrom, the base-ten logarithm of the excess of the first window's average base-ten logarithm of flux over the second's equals -2.13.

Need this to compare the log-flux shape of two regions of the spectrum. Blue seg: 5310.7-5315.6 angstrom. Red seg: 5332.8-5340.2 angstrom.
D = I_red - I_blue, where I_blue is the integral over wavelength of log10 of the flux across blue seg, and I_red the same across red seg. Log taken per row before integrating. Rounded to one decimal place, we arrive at 1.6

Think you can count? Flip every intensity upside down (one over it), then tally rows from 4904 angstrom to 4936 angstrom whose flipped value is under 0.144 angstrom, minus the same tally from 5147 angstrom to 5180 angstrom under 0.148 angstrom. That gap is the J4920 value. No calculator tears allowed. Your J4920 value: 0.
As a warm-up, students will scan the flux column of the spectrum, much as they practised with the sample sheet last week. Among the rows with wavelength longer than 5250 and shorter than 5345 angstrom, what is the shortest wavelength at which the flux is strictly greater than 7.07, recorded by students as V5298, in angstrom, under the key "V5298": 5251.14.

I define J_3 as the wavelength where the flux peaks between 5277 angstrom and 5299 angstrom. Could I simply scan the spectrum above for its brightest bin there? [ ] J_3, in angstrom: 5280.24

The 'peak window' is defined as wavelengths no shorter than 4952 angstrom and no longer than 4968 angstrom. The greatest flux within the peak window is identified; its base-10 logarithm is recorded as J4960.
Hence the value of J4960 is 0.873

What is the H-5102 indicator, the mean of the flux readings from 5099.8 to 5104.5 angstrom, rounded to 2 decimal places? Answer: 6.79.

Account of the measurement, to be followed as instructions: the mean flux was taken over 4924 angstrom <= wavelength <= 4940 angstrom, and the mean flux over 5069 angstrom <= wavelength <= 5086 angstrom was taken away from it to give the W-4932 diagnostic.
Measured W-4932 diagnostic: 0.42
